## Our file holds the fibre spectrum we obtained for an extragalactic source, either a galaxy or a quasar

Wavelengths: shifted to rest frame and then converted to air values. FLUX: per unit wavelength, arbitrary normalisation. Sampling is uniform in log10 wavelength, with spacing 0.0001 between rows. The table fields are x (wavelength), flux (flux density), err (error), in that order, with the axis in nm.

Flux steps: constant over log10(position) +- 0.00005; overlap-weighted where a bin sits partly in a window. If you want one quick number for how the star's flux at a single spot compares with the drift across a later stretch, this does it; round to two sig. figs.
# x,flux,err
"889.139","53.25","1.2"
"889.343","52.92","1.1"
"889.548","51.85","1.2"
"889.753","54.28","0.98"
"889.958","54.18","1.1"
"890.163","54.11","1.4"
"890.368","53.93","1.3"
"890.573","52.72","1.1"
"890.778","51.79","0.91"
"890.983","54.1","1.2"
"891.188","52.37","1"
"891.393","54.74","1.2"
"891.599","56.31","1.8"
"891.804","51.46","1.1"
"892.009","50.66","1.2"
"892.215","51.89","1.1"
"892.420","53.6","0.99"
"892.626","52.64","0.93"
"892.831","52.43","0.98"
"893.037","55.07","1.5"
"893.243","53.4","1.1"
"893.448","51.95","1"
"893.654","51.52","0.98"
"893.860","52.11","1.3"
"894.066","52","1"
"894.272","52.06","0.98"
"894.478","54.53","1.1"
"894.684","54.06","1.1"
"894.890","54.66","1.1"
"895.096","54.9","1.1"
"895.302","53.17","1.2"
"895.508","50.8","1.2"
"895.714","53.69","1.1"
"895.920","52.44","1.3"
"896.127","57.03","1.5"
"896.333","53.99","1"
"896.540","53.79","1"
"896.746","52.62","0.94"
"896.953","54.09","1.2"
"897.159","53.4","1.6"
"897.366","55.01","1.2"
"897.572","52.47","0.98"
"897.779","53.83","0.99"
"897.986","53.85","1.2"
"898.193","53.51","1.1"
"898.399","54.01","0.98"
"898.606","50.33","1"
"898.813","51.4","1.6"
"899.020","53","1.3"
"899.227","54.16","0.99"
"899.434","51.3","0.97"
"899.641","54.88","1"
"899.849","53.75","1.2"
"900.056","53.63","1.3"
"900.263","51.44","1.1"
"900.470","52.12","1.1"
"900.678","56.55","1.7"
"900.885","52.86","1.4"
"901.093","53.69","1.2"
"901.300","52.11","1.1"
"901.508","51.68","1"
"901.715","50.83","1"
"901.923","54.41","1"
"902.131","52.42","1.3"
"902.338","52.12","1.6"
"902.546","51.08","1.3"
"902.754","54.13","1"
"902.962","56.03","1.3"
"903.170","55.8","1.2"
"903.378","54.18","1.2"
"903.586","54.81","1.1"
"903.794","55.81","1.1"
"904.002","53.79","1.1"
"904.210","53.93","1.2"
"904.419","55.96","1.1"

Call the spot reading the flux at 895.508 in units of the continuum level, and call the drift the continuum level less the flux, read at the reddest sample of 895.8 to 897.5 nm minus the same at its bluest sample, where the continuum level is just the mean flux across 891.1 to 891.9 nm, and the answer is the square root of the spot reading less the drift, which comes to 1.9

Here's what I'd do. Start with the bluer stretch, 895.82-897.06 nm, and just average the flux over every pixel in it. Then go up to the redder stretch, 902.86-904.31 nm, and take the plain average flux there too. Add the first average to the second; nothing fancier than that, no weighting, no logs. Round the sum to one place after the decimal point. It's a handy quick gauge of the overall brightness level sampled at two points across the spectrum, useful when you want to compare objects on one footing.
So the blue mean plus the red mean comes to 108.9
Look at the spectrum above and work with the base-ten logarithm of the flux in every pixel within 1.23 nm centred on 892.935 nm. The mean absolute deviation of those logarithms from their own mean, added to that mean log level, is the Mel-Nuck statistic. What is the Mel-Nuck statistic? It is 1.73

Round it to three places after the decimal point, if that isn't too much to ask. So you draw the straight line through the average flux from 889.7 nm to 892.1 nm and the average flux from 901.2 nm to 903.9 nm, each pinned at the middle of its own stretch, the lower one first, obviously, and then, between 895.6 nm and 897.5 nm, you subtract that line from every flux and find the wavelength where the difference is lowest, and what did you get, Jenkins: 895.920 nm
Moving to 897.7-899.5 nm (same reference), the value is 898.606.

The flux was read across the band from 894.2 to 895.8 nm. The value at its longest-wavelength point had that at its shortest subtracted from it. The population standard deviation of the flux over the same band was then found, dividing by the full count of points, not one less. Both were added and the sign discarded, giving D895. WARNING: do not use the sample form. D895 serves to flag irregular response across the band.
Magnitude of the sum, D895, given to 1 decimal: 3.0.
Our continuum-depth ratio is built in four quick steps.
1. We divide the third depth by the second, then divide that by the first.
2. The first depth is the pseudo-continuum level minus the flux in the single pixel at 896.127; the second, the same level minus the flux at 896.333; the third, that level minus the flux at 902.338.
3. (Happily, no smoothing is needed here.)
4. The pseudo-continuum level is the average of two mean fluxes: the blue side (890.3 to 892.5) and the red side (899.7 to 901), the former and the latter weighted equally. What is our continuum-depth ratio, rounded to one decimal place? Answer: 0.4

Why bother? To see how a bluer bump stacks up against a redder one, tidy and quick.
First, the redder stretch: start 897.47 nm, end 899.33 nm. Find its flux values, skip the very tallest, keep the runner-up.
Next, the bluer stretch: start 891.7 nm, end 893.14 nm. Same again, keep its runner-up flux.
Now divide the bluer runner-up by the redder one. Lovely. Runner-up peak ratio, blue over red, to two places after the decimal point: 0.99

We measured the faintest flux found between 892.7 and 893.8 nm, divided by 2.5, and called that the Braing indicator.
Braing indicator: 20.6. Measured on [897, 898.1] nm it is 21.0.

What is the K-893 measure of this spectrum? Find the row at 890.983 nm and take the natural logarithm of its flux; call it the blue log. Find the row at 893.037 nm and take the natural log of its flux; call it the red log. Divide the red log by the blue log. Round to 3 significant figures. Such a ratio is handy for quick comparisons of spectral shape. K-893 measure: 1.00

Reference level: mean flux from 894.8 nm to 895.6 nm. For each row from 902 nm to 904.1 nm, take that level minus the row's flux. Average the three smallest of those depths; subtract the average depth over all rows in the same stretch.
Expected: -1.86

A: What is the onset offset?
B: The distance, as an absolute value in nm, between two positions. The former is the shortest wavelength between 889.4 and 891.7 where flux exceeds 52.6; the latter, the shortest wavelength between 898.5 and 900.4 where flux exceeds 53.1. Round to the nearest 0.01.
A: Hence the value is 9.47 nm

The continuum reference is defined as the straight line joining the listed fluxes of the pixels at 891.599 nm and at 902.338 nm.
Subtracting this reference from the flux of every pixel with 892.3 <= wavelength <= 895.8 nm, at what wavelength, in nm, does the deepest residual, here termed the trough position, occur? 893.654 nm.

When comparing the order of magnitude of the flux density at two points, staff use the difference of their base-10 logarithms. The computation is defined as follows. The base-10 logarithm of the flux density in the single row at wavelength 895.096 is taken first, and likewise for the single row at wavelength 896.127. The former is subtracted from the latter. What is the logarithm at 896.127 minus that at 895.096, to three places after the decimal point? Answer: 0.017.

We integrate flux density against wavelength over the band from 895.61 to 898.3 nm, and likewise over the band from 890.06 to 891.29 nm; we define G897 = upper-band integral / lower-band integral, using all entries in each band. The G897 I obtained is 2.21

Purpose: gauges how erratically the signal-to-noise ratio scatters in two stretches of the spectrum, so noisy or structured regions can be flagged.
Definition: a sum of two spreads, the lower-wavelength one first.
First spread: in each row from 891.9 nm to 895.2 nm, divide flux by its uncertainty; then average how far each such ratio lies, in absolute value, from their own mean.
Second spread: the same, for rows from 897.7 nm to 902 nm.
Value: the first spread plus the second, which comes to 9.4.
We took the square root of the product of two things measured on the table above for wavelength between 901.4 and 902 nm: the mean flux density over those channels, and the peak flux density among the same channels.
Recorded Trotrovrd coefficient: 53.3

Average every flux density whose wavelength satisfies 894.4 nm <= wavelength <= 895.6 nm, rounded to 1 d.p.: 53.7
